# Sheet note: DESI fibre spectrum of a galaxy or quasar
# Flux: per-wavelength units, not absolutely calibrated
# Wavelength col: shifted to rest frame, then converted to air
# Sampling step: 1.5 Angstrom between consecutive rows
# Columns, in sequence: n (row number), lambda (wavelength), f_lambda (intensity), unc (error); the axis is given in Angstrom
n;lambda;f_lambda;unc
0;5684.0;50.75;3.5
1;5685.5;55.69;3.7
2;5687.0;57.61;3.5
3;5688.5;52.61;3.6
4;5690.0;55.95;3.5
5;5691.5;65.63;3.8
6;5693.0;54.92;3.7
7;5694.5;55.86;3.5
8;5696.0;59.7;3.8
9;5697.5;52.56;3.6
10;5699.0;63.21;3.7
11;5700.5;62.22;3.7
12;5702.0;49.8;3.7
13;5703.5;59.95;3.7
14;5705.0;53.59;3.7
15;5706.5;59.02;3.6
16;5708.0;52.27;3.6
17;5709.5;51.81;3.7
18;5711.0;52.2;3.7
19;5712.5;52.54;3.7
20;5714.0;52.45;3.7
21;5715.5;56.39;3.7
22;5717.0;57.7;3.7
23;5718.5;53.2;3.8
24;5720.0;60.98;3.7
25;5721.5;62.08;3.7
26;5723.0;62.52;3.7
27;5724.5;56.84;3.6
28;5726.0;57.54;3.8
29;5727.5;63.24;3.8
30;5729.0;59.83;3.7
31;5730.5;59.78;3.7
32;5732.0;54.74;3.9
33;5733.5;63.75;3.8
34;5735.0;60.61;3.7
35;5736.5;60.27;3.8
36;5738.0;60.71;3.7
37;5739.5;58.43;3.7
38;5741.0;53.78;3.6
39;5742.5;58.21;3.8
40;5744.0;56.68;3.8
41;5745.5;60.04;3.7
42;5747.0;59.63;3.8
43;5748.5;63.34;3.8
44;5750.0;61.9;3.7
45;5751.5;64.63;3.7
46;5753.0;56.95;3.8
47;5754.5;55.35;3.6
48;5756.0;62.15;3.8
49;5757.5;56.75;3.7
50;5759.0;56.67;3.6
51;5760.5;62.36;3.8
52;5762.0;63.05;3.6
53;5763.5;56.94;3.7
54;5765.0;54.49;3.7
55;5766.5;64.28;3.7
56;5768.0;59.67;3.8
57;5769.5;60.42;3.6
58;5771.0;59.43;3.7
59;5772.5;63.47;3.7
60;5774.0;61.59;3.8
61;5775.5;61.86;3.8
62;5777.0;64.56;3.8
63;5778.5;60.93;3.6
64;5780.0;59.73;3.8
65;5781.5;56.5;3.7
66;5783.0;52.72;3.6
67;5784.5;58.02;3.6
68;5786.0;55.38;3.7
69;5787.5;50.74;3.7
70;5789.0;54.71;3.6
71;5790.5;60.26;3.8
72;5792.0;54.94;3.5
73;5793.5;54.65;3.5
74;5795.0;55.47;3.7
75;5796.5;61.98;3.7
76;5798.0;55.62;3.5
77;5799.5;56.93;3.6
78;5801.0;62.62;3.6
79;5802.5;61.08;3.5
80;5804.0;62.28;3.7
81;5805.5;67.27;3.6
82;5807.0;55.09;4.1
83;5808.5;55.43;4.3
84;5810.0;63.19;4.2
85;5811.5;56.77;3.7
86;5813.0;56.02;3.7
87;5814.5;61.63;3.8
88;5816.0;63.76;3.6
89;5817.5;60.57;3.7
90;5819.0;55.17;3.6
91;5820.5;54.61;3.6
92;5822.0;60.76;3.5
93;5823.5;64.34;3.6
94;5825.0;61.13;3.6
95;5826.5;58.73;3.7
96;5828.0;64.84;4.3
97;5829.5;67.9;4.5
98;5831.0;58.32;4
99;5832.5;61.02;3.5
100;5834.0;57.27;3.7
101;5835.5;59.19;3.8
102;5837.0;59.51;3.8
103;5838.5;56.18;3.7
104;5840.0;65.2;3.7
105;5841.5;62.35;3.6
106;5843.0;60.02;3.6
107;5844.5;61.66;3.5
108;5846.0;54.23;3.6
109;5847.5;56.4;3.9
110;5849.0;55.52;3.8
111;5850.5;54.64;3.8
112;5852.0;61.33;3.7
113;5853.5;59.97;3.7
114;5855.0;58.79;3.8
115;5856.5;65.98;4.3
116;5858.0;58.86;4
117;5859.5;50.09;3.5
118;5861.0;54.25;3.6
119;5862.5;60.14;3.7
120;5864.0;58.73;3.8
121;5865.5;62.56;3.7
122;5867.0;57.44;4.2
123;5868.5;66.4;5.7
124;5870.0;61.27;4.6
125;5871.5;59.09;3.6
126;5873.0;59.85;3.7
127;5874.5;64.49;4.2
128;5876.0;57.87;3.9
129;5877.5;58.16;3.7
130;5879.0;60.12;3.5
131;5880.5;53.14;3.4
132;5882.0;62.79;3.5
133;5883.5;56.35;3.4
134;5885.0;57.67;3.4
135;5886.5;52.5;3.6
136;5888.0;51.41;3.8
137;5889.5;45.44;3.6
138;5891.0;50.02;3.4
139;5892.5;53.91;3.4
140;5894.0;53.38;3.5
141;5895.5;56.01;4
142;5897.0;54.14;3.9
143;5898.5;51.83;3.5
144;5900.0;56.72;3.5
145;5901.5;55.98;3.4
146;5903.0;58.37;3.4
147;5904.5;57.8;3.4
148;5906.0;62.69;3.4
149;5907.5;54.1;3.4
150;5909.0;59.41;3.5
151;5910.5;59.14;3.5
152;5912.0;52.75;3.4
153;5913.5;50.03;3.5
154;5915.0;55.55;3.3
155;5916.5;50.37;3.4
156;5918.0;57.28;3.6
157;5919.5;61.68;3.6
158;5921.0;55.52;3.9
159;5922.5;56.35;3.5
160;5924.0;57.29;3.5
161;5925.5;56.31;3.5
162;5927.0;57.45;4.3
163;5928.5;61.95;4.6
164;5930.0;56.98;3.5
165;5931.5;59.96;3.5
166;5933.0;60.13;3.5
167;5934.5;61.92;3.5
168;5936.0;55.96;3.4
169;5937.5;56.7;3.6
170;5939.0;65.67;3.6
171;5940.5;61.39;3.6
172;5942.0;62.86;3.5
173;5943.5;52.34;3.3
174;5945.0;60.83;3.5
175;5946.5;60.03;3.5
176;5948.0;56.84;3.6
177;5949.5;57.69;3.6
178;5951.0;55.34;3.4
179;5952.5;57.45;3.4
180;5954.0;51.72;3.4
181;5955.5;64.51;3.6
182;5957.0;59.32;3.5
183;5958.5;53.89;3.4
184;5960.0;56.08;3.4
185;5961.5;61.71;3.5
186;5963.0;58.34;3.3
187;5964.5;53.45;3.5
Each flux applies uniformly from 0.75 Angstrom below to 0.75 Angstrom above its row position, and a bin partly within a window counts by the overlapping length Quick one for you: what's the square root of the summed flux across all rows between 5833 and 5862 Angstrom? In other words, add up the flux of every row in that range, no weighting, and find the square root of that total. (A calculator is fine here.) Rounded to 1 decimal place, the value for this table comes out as 33.3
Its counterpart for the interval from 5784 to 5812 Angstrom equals 33.2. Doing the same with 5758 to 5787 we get 33.6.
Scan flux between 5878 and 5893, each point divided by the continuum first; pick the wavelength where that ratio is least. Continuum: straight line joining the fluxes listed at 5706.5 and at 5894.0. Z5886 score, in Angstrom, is 5889.5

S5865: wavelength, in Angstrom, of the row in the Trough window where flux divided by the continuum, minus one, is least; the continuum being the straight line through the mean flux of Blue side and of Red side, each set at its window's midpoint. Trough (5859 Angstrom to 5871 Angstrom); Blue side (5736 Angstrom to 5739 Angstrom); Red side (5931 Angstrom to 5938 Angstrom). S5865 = 5859.5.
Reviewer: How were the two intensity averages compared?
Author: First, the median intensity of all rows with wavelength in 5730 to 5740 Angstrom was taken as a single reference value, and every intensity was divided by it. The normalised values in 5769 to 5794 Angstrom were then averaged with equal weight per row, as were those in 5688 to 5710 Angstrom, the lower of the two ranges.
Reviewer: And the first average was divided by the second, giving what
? 1.03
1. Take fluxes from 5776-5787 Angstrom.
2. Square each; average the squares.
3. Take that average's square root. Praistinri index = 58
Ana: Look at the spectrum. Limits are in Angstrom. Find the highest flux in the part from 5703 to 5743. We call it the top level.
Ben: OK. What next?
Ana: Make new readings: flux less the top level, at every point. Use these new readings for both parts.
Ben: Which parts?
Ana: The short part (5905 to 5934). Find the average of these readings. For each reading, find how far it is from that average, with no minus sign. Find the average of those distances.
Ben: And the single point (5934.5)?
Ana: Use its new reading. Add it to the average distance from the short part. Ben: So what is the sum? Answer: 1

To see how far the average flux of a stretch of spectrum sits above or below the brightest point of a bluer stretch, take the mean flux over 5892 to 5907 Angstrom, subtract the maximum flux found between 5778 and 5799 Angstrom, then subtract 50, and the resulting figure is -55.9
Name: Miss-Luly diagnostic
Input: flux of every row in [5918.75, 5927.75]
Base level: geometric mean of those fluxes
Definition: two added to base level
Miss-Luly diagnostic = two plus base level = 59.4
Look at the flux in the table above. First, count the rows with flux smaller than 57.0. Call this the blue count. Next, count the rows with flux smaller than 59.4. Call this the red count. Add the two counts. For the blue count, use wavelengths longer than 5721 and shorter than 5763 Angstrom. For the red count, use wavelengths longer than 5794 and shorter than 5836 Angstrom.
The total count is 21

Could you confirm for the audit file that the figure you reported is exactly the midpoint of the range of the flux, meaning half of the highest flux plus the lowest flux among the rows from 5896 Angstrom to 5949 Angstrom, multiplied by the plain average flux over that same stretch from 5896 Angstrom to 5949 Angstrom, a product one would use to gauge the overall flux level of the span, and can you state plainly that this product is 3329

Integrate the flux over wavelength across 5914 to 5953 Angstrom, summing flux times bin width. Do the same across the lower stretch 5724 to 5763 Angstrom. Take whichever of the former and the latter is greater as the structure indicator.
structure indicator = 2321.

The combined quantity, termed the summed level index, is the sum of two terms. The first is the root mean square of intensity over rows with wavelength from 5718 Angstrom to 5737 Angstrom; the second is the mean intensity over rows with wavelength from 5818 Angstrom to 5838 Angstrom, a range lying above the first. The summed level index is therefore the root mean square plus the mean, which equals 120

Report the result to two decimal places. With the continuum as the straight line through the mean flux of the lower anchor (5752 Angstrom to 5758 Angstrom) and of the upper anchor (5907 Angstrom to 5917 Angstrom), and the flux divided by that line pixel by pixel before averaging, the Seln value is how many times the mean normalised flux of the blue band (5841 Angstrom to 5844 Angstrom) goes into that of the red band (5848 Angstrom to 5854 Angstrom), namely 0.95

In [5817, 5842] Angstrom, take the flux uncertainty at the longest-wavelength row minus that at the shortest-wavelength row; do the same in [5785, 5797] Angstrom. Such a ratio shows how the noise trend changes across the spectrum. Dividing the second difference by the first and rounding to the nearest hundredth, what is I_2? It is 0.00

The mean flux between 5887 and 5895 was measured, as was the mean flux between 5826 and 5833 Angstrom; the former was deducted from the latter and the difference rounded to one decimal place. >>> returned 11.3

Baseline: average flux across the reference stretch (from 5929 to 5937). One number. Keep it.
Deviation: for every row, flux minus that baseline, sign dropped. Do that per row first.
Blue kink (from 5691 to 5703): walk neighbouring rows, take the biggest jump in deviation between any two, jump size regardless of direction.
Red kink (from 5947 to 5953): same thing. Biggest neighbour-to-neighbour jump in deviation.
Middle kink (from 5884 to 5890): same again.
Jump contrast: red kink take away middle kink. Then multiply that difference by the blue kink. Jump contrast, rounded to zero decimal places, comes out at -22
